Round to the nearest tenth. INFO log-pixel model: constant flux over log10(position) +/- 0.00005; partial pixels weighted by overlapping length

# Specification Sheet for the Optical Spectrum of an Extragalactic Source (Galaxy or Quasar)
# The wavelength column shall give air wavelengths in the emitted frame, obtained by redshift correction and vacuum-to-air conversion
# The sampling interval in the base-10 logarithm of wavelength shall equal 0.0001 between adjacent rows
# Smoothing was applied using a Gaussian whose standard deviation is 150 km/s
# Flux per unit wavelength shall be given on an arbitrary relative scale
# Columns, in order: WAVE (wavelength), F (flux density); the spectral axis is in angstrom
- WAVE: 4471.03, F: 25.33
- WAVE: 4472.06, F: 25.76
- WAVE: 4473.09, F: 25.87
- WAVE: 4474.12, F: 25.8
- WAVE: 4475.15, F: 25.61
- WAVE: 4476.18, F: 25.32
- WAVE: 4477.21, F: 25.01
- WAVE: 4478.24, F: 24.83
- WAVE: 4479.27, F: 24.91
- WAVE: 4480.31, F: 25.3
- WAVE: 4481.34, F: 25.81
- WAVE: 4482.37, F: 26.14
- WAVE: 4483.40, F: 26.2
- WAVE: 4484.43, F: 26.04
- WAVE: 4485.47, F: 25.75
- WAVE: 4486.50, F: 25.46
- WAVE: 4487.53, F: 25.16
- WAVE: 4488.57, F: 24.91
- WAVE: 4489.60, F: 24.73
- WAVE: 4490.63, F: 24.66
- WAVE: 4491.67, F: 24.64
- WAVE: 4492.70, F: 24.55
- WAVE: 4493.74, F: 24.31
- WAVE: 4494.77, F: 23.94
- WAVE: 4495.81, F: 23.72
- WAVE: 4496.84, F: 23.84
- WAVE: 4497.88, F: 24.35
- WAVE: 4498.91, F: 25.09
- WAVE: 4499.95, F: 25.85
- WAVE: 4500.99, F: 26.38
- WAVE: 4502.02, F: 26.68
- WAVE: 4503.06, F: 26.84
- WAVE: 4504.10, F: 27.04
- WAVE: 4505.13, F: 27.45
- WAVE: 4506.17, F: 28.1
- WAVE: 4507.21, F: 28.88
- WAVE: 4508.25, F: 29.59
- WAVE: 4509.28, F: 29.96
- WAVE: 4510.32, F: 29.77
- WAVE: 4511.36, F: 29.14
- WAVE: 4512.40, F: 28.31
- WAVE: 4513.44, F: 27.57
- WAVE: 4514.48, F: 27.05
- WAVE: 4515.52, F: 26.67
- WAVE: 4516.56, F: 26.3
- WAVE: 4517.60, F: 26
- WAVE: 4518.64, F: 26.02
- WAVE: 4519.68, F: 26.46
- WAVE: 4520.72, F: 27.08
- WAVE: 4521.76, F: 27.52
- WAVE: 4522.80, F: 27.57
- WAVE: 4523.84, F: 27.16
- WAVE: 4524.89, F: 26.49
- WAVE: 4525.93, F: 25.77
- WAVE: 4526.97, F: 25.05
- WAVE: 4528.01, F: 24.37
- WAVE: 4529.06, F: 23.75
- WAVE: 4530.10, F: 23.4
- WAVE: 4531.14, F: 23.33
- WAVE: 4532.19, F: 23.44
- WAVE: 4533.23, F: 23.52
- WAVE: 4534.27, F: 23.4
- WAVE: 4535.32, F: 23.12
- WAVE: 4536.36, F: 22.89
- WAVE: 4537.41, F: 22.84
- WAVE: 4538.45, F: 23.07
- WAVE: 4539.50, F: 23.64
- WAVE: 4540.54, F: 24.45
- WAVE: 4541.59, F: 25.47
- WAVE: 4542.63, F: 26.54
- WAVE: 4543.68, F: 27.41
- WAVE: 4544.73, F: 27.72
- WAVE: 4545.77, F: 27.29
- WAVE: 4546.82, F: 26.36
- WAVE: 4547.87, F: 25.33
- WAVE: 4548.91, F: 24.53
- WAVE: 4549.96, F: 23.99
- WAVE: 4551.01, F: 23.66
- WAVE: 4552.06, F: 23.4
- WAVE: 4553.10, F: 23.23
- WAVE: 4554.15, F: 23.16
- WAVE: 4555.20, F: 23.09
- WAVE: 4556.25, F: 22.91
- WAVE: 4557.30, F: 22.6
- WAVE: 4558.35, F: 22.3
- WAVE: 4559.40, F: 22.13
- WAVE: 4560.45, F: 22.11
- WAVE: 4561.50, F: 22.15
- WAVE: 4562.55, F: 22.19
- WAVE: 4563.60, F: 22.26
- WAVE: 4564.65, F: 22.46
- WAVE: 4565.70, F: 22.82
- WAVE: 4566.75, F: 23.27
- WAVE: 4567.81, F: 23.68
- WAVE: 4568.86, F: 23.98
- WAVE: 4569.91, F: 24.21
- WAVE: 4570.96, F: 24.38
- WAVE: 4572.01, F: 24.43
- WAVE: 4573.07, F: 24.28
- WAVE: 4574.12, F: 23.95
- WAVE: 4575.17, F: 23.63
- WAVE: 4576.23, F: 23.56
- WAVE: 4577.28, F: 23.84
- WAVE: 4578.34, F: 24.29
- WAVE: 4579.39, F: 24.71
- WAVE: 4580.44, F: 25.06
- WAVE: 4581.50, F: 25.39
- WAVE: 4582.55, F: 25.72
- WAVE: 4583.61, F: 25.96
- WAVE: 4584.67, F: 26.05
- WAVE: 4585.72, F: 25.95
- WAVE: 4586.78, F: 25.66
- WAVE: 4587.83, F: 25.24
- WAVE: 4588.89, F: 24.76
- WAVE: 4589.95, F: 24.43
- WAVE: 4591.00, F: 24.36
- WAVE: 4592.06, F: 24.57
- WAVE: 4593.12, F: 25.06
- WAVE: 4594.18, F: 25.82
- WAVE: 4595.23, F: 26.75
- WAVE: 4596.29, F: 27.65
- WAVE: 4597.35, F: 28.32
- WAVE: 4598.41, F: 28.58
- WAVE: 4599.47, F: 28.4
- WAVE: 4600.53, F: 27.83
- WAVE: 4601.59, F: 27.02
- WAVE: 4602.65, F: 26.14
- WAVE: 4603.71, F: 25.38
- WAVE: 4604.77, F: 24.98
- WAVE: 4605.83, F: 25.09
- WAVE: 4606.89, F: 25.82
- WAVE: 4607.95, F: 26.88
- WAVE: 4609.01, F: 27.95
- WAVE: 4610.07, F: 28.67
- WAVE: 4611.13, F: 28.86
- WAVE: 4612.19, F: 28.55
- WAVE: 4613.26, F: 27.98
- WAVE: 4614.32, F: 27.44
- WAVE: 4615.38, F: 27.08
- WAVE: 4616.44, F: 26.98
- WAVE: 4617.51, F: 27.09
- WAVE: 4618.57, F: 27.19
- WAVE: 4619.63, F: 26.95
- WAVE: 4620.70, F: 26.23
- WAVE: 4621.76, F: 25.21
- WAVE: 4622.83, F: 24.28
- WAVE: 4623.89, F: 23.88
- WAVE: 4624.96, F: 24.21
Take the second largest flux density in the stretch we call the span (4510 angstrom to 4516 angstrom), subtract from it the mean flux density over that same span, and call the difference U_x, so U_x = 1.1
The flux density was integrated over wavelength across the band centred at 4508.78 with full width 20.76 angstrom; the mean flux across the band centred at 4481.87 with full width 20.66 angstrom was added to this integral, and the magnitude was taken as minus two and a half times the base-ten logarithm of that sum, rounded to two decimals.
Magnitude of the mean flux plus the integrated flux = -6.94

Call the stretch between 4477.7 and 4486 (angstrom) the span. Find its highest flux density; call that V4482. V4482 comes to 26.2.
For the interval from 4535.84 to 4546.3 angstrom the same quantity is 27.72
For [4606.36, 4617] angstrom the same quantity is 28.86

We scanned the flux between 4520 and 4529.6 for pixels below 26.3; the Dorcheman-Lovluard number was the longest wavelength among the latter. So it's 4529.06 angstrom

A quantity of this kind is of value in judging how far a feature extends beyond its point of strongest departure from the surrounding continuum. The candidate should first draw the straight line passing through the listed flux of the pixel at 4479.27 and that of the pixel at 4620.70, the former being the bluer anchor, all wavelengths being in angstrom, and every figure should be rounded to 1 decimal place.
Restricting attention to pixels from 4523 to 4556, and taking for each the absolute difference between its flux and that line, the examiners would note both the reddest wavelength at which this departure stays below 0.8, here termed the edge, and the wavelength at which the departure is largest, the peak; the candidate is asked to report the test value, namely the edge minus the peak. 10.5 angstrom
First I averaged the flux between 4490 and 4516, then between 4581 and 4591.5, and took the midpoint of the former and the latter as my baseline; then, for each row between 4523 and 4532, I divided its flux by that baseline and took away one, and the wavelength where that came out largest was 4523.84 angstrom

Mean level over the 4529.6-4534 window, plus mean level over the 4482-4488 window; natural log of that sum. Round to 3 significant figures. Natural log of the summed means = 3.90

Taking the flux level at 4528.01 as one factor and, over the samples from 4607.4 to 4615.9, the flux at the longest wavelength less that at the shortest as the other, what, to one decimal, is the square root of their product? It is 2.2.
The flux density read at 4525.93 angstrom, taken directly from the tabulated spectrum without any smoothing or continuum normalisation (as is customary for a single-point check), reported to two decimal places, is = 25.77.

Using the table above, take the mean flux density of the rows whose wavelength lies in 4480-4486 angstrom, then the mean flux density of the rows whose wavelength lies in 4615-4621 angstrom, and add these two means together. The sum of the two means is 53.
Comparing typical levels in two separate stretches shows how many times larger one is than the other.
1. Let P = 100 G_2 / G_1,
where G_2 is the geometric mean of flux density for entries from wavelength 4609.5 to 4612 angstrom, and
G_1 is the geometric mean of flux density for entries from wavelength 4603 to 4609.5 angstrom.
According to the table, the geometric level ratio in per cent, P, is 111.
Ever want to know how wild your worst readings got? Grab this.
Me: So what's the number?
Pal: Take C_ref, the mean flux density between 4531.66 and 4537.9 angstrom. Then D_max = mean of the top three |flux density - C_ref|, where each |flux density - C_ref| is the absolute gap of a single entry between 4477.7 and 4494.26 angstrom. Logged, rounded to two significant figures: 2.9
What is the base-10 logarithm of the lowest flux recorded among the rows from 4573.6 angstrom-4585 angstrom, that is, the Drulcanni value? 1.372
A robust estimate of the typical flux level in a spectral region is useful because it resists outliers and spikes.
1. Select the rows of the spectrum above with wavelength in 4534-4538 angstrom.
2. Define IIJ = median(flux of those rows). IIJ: 23.0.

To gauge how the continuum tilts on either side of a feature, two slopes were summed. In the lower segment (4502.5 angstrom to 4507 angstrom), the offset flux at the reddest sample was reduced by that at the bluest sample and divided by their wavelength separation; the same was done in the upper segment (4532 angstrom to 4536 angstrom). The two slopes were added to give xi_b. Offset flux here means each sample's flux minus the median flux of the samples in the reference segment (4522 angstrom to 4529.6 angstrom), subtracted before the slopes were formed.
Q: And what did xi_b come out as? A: 0.30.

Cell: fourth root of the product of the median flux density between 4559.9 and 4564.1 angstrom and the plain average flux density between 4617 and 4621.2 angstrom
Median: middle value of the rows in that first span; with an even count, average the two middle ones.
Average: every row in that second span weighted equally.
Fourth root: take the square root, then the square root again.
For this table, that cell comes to 4.94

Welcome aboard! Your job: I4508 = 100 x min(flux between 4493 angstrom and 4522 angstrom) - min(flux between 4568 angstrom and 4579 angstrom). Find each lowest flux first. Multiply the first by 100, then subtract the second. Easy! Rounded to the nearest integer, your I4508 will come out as 2348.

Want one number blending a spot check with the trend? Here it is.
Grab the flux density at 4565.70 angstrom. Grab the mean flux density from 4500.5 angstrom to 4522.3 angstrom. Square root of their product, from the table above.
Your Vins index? 25.1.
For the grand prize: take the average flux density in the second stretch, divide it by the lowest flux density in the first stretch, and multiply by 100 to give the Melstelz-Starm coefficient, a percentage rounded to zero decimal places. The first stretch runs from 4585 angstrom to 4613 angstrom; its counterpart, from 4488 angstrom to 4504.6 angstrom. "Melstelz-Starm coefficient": 103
